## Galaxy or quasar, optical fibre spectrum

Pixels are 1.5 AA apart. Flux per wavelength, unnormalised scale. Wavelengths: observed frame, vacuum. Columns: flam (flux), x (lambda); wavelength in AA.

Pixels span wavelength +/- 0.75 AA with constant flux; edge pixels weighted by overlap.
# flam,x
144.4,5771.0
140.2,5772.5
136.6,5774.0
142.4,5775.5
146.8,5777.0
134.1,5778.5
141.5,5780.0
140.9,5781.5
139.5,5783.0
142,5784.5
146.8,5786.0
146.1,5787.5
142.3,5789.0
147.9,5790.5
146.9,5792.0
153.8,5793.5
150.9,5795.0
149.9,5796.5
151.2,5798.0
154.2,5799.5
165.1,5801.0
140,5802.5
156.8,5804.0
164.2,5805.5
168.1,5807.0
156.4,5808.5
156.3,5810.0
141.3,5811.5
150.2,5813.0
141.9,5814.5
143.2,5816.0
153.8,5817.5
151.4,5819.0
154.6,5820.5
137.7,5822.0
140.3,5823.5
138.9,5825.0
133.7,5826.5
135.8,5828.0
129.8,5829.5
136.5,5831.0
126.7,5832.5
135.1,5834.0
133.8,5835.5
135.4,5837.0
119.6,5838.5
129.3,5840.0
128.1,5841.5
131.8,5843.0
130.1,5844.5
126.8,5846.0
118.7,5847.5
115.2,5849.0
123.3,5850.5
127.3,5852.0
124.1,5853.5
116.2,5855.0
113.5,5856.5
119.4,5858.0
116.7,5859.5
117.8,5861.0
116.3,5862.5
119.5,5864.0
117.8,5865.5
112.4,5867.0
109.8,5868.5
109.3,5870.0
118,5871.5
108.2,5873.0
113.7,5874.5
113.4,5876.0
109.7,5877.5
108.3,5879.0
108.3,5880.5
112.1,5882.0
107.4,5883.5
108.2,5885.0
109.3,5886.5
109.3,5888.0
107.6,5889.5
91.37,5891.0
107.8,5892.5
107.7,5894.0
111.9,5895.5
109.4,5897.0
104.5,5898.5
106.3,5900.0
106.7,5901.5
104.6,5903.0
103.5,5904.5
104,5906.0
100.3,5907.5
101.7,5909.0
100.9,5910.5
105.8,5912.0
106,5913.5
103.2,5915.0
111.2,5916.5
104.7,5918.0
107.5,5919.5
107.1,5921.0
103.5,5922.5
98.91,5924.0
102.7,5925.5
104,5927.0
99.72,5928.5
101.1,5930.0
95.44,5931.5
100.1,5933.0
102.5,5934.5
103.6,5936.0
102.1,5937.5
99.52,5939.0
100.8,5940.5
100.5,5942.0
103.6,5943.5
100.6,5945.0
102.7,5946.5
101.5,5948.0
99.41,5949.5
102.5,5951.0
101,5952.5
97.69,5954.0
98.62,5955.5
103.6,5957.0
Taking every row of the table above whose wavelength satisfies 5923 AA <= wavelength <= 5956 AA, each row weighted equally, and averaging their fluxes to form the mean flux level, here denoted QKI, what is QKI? 101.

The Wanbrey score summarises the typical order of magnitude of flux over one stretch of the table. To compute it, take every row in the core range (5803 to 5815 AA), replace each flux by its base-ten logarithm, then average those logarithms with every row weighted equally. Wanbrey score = 2.19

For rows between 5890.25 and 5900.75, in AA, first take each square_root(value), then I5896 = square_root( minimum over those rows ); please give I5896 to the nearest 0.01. 3.09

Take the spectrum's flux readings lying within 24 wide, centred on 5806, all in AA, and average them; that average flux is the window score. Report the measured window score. 153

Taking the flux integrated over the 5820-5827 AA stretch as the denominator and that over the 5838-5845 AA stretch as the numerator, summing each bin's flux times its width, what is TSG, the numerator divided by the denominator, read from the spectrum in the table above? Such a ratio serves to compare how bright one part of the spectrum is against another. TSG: 0.91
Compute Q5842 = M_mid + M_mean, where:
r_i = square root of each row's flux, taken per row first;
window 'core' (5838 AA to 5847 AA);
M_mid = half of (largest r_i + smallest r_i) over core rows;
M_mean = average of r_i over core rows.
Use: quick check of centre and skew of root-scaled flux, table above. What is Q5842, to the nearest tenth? 22.5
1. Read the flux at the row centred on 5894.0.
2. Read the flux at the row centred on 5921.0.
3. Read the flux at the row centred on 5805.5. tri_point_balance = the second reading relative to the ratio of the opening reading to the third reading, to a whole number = 163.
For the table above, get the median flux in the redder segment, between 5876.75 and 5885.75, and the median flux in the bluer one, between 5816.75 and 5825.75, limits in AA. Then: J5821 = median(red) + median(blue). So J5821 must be 254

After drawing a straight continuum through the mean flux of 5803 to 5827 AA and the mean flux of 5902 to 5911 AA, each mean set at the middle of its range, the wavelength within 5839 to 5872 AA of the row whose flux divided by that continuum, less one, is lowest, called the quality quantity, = 5849.0 AA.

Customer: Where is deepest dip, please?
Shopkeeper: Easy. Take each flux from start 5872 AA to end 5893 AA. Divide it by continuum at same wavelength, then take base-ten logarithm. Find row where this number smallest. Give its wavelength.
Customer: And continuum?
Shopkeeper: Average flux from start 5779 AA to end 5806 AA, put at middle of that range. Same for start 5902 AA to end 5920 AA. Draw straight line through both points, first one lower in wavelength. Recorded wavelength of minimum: 5891.0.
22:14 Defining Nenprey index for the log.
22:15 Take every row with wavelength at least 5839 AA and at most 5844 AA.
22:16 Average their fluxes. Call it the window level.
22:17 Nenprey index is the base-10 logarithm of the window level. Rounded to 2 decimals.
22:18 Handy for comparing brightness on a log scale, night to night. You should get 2.11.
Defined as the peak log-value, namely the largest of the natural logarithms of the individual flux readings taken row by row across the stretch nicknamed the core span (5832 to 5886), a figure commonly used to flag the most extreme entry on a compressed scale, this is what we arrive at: 4.91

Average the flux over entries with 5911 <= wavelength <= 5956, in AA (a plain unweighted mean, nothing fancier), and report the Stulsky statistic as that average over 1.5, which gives 68.2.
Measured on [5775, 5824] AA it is 99.0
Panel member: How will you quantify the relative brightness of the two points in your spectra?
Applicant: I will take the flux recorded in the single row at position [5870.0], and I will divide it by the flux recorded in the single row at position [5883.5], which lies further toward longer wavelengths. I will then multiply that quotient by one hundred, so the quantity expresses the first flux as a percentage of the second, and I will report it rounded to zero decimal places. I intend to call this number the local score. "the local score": 102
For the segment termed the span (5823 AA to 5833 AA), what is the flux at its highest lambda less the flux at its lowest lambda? -14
